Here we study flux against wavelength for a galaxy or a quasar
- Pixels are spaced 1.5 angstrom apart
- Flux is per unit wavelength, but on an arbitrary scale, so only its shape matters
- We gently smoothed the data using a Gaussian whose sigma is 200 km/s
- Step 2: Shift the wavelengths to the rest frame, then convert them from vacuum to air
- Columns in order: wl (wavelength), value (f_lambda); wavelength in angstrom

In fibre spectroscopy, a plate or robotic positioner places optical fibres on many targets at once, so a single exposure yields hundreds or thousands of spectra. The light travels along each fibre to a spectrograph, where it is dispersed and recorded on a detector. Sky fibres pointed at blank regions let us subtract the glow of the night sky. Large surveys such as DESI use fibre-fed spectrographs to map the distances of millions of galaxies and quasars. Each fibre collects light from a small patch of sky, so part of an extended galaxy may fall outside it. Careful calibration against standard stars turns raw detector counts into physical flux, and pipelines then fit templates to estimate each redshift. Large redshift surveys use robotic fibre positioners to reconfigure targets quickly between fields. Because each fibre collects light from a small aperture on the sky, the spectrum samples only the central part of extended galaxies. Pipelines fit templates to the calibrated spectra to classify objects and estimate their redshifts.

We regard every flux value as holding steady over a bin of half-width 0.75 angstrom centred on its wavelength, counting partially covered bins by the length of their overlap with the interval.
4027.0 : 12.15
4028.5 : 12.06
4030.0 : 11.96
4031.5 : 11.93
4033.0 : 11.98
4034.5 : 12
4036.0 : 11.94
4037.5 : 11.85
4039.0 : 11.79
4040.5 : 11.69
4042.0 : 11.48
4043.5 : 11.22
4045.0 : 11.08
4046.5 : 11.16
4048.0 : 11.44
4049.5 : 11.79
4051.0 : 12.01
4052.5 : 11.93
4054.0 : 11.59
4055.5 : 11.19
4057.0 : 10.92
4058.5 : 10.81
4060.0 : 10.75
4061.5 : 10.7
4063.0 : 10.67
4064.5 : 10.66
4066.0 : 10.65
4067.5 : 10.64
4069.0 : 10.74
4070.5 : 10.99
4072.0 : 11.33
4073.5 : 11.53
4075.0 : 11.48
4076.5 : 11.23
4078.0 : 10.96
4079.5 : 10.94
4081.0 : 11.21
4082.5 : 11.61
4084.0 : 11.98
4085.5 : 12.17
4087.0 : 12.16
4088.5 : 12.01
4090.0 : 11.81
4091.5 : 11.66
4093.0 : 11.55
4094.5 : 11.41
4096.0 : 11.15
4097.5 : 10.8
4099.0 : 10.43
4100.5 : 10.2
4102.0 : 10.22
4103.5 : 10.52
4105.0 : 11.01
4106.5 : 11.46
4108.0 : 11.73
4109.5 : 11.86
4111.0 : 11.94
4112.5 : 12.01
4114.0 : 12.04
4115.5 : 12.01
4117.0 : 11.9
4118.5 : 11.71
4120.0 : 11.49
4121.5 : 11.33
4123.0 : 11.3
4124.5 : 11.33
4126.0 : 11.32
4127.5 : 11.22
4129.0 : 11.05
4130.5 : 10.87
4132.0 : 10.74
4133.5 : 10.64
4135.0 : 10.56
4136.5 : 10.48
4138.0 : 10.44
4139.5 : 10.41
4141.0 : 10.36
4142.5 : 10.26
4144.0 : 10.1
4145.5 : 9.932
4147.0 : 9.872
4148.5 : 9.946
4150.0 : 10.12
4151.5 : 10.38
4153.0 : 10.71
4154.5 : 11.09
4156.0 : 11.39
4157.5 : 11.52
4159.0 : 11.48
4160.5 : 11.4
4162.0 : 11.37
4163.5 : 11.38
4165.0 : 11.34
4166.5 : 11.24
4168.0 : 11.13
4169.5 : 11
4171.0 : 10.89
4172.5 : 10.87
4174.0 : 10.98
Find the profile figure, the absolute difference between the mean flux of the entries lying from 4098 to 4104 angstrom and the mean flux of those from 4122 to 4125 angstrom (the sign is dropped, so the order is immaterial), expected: 1.0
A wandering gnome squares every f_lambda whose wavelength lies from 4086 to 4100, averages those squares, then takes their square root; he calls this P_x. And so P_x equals 11.5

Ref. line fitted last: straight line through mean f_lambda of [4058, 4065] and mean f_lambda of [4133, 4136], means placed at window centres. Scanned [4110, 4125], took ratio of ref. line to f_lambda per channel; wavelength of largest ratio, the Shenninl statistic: 4123.0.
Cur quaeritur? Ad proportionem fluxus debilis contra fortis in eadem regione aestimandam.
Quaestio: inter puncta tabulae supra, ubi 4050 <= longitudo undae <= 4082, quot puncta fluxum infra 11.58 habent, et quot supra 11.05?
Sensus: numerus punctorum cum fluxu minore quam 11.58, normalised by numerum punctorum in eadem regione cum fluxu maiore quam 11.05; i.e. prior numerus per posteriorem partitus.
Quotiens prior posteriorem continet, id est 2.0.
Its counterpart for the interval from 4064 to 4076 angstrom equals 2.7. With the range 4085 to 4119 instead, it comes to 0.6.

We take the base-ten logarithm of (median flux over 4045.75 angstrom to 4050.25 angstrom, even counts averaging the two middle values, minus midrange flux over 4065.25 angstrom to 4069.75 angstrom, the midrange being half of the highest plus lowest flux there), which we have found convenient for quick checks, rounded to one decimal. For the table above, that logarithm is -0.1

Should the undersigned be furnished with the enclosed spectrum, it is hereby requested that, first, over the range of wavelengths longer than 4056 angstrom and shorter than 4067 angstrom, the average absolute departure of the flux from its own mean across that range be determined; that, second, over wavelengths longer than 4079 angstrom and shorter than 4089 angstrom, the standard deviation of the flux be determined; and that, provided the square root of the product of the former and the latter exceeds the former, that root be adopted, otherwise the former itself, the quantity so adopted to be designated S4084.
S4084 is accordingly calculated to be 0.19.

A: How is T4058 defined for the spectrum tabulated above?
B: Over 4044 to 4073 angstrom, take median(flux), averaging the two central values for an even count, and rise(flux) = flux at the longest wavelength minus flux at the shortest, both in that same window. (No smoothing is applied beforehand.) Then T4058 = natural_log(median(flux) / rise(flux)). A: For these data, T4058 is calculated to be 3.78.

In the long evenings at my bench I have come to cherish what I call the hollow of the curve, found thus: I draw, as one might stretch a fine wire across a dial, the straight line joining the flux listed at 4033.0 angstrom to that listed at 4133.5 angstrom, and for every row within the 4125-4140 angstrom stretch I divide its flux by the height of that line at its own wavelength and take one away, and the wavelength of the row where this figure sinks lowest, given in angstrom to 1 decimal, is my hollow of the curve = 4139.5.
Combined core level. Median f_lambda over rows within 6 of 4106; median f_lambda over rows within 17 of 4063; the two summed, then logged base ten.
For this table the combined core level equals 1.35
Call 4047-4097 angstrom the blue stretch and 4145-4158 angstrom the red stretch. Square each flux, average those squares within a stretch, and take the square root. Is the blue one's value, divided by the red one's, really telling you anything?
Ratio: 1.07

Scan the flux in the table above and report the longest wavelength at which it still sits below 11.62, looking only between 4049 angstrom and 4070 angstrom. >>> 4069.0 angstrom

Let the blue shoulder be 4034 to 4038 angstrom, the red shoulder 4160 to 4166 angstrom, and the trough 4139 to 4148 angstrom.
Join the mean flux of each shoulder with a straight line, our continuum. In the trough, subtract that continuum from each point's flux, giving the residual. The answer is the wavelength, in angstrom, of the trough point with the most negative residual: 4147.0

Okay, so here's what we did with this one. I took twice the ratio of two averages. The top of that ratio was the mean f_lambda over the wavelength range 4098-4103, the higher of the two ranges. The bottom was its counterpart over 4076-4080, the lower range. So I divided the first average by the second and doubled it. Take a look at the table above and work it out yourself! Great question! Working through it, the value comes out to 1.9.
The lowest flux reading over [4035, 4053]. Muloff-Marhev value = 11.08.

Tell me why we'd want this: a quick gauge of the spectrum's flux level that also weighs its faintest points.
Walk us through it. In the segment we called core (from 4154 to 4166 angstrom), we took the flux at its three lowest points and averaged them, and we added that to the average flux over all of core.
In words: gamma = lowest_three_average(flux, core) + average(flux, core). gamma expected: 22.6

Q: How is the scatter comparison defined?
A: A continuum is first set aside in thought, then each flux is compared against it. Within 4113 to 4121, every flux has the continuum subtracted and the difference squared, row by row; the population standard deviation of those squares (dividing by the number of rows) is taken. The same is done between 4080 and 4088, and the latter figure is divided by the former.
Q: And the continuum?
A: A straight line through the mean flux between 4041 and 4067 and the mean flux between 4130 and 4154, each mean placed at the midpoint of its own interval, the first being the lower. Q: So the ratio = 1.4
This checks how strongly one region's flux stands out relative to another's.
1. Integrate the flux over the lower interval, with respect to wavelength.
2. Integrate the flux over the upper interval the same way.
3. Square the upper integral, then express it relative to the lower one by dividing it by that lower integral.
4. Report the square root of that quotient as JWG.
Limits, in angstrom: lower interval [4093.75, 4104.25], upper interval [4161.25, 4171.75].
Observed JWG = 11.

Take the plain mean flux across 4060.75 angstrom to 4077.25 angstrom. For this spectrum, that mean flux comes 11.0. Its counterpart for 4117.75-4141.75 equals 11.0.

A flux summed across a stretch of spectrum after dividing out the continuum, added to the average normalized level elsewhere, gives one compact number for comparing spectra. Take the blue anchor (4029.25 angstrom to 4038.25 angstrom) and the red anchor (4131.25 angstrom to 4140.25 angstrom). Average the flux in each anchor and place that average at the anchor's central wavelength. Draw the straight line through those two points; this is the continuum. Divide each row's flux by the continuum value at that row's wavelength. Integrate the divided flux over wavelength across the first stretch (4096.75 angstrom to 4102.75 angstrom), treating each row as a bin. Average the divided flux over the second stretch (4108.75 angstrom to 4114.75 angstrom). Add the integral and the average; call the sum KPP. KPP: 6.76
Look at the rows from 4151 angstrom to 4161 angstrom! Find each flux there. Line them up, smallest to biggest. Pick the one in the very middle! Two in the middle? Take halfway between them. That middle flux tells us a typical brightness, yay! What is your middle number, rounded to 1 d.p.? 11.4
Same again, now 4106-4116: 11.9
